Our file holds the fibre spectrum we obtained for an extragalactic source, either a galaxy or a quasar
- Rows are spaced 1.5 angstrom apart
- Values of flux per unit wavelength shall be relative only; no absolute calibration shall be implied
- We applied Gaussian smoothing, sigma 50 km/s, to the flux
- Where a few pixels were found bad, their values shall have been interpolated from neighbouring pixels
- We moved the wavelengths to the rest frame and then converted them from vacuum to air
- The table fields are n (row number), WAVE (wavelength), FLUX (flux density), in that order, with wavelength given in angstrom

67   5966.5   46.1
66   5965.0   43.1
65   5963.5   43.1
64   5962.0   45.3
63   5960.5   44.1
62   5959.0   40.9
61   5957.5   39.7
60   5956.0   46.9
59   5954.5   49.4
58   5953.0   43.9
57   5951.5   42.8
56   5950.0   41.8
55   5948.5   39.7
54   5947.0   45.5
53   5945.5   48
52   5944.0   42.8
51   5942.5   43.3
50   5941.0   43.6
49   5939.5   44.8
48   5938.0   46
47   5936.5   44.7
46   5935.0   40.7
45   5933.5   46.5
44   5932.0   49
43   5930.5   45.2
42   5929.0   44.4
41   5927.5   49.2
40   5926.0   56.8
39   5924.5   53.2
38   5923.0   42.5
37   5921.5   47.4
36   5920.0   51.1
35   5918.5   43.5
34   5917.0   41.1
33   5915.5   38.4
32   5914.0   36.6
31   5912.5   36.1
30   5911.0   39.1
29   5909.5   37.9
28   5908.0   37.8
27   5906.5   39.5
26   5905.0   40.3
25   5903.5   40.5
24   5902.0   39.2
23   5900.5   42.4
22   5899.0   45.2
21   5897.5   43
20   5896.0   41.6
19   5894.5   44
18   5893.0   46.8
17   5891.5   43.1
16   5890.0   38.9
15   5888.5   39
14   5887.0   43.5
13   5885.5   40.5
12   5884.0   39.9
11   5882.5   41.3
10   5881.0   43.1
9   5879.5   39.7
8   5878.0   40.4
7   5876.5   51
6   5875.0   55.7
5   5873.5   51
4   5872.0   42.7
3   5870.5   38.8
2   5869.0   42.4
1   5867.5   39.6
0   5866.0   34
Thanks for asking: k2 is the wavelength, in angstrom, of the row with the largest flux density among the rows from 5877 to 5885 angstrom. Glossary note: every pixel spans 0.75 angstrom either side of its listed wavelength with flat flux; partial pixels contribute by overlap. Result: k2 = 5881.0 angstrom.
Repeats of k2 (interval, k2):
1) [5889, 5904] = 5893.0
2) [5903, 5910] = 5903.5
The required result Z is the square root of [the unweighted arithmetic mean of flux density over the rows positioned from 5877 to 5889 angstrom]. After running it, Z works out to 6.40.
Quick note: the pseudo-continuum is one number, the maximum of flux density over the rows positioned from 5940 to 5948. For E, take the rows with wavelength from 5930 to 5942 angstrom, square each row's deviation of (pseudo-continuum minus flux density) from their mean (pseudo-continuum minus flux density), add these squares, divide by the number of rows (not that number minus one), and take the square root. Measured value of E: 2.2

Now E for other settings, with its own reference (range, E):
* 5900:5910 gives 1.5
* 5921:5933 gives 4.4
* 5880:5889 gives 1.6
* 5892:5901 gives 1.8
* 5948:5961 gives 3.1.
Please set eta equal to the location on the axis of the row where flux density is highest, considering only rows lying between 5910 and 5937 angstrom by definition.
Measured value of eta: 5926.0 angstrom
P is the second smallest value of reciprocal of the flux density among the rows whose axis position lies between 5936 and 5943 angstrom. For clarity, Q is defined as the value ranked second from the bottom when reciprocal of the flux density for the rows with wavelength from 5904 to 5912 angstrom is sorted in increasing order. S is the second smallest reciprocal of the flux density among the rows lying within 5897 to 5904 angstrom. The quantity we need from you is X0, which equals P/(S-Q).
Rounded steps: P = 0.0223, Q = 0.025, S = 0.0233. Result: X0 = -11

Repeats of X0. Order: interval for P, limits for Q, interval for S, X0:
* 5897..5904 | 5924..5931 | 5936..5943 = 7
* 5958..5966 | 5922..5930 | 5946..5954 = 6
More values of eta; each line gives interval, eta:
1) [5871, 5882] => 5875.0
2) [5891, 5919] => 5893.0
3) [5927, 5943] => 5927.5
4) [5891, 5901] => 5893.0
